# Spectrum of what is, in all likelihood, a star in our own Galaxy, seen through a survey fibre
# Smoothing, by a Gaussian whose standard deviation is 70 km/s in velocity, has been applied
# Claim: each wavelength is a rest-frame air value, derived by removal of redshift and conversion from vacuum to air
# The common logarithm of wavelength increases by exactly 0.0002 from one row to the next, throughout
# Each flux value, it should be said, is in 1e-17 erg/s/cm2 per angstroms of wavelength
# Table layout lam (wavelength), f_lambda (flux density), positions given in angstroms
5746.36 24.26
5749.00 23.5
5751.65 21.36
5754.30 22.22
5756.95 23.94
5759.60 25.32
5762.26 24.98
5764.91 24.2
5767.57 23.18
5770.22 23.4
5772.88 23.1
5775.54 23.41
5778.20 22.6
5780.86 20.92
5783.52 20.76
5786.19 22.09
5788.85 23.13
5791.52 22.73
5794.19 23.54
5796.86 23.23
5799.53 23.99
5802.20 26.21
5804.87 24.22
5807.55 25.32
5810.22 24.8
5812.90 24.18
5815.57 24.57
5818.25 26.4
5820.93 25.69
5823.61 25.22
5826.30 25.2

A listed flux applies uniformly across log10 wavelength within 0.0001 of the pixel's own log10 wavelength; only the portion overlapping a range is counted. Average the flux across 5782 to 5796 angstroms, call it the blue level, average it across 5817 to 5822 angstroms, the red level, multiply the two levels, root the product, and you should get 24.2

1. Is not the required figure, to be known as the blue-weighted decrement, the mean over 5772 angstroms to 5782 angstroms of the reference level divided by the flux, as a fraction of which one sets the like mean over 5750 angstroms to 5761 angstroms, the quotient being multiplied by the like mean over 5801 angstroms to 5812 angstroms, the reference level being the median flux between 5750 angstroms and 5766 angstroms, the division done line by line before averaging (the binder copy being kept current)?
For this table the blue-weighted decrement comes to 0.93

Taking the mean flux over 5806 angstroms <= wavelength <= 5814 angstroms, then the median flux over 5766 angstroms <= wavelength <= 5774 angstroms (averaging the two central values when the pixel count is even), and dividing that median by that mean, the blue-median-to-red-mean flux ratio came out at 0.94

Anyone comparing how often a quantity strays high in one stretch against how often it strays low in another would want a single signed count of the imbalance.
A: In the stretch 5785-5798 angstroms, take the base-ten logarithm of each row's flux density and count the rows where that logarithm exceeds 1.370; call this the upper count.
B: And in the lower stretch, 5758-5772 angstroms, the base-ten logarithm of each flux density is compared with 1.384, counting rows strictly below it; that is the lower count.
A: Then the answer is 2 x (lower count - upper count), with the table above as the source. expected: 4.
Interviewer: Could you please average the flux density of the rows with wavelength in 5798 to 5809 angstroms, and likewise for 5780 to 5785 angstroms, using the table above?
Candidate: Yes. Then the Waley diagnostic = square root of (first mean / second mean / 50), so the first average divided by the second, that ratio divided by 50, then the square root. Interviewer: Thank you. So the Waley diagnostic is 0.155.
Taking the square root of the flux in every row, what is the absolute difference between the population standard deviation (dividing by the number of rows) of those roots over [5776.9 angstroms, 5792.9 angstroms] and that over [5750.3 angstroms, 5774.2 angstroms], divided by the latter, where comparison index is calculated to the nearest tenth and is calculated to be 0.2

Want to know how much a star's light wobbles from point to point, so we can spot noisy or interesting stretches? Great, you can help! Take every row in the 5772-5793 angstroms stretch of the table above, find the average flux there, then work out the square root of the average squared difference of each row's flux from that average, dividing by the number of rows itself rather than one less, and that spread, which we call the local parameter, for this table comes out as 0.94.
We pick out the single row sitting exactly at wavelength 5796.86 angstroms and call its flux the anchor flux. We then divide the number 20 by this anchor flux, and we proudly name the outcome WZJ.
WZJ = 0.86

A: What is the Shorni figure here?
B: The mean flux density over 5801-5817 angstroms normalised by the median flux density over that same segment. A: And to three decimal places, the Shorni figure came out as 1.008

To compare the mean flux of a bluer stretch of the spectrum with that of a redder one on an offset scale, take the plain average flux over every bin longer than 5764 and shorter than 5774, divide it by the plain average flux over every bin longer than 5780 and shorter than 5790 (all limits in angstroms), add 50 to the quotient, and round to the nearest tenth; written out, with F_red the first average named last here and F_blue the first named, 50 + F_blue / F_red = 51.1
